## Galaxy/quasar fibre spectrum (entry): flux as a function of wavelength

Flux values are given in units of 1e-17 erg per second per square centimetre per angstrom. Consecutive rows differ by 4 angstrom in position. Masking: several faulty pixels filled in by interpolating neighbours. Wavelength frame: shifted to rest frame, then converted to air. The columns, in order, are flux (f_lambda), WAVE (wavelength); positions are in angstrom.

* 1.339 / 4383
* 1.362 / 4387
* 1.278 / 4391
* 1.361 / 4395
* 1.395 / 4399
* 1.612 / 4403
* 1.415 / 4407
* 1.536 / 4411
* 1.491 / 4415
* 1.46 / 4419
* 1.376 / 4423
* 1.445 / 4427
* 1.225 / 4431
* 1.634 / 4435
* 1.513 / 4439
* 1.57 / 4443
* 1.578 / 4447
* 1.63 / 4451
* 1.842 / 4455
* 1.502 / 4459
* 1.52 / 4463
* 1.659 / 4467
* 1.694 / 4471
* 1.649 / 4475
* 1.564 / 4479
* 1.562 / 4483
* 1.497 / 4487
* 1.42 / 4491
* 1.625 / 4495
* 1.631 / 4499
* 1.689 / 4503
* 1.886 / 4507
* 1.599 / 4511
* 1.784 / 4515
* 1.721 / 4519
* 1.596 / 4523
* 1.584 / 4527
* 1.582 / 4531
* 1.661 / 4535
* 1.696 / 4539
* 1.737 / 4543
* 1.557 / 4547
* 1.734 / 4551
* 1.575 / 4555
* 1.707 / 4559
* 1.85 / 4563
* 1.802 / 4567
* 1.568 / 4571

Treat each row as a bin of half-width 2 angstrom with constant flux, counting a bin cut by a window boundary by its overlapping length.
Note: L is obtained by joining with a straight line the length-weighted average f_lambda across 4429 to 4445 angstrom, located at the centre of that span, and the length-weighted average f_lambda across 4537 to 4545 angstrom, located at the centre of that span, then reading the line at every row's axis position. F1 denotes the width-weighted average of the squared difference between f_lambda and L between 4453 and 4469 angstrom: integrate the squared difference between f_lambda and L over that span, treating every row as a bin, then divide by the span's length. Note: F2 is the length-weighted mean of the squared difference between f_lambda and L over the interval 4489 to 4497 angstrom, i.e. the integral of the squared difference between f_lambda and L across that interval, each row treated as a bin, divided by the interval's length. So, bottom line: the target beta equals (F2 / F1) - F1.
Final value 0.6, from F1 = 0.028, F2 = 0.017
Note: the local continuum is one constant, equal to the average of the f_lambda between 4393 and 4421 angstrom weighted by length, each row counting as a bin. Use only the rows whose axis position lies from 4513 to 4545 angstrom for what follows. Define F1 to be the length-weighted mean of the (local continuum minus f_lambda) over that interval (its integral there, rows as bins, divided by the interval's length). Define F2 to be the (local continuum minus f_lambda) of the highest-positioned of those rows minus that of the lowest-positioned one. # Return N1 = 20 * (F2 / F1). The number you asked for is -5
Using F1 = -0.203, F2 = 0.05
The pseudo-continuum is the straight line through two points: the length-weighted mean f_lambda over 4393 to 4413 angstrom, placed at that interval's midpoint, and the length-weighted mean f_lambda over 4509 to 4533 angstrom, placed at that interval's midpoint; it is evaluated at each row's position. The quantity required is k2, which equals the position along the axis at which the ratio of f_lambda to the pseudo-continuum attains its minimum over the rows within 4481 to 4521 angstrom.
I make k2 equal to 4491 angstrom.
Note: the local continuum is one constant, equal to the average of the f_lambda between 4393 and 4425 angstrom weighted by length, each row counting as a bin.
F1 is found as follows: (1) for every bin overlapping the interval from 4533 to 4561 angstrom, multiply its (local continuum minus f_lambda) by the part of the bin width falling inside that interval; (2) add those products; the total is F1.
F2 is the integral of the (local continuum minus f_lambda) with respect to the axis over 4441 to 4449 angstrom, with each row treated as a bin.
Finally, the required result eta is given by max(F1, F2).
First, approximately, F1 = -5.9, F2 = -0.9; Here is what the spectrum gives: -0.9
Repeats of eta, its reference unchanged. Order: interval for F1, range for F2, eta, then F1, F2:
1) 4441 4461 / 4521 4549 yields -3.4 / -3.4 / -4.9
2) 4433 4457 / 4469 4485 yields -2.6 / -4.1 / -2.6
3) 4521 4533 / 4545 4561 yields -1.6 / -1.6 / -3.0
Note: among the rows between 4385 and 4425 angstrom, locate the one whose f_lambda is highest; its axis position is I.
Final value 4403 angstrom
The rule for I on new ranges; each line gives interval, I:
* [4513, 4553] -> 4515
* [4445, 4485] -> 4455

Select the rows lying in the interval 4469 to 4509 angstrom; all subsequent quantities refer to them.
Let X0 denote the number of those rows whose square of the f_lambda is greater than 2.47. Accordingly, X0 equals 6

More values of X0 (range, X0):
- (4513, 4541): 7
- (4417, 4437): 1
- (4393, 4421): 1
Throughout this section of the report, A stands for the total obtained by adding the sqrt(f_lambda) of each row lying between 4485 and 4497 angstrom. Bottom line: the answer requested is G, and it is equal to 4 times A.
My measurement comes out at 15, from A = 3.7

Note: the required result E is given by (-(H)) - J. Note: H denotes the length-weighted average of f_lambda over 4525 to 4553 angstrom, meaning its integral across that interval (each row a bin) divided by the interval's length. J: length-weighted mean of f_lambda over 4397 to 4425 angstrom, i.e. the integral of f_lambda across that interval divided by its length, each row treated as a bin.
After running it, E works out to -3.12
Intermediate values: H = 1.650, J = 1.47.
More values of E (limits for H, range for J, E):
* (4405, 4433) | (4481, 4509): -3.04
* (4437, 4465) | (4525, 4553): -3.24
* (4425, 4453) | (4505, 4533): -3.19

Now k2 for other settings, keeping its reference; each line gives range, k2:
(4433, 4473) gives 4459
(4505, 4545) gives 4531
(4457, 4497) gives 4491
